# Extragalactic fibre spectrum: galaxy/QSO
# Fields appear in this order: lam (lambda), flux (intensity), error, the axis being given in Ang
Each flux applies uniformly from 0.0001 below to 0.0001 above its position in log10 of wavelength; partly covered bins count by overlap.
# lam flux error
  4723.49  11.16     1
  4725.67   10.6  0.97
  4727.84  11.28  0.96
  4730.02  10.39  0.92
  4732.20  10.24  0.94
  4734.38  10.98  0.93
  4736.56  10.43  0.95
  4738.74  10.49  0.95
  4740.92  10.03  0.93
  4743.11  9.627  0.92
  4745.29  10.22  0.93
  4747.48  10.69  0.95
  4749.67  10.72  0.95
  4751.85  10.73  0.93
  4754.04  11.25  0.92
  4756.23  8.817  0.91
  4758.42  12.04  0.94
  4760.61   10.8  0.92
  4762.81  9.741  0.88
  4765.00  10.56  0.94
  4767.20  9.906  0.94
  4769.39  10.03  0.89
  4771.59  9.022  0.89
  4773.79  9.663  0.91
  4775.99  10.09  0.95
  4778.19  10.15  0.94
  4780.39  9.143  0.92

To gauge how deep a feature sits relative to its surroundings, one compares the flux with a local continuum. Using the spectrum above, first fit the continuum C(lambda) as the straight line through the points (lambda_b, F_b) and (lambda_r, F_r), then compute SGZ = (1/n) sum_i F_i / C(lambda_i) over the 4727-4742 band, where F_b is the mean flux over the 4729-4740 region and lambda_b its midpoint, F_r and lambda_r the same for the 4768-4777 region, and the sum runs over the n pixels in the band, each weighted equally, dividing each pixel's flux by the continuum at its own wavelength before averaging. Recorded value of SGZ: 1.00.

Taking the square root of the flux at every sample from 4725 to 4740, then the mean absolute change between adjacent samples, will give 0.08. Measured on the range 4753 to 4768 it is 0.24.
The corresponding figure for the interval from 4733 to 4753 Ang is 0.05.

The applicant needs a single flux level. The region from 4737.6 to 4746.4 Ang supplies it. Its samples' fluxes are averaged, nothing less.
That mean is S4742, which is 10.1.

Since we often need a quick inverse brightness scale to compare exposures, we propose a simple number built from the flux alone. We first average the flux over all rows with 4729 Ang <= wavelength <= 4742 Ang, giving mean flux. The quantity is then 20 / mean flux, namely 1.92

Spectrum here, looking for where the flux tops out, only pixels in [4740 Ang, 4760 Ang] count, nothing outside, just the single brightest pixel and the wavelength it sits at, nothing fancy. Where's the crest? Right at 4758.42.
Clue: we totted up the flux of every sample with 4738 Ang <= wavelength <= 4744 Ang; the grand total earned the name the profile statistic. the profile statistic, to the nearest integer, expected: 30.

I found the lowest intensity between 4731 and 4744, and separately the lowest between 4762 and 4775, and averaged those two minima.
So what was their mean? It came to 9.32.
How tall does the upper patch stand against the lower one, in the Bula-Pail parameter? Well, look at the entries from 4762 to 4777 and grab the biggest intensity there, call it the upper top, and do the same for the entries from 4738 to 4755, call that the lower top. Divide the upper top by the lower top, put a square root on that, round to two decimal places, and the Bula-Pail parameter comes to 0.97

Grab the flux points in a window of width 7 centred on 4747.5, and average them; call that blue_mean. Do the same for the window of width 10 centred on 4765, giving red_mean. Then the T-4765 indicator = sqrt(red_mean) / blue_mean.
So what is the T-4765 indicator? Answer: 0.303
